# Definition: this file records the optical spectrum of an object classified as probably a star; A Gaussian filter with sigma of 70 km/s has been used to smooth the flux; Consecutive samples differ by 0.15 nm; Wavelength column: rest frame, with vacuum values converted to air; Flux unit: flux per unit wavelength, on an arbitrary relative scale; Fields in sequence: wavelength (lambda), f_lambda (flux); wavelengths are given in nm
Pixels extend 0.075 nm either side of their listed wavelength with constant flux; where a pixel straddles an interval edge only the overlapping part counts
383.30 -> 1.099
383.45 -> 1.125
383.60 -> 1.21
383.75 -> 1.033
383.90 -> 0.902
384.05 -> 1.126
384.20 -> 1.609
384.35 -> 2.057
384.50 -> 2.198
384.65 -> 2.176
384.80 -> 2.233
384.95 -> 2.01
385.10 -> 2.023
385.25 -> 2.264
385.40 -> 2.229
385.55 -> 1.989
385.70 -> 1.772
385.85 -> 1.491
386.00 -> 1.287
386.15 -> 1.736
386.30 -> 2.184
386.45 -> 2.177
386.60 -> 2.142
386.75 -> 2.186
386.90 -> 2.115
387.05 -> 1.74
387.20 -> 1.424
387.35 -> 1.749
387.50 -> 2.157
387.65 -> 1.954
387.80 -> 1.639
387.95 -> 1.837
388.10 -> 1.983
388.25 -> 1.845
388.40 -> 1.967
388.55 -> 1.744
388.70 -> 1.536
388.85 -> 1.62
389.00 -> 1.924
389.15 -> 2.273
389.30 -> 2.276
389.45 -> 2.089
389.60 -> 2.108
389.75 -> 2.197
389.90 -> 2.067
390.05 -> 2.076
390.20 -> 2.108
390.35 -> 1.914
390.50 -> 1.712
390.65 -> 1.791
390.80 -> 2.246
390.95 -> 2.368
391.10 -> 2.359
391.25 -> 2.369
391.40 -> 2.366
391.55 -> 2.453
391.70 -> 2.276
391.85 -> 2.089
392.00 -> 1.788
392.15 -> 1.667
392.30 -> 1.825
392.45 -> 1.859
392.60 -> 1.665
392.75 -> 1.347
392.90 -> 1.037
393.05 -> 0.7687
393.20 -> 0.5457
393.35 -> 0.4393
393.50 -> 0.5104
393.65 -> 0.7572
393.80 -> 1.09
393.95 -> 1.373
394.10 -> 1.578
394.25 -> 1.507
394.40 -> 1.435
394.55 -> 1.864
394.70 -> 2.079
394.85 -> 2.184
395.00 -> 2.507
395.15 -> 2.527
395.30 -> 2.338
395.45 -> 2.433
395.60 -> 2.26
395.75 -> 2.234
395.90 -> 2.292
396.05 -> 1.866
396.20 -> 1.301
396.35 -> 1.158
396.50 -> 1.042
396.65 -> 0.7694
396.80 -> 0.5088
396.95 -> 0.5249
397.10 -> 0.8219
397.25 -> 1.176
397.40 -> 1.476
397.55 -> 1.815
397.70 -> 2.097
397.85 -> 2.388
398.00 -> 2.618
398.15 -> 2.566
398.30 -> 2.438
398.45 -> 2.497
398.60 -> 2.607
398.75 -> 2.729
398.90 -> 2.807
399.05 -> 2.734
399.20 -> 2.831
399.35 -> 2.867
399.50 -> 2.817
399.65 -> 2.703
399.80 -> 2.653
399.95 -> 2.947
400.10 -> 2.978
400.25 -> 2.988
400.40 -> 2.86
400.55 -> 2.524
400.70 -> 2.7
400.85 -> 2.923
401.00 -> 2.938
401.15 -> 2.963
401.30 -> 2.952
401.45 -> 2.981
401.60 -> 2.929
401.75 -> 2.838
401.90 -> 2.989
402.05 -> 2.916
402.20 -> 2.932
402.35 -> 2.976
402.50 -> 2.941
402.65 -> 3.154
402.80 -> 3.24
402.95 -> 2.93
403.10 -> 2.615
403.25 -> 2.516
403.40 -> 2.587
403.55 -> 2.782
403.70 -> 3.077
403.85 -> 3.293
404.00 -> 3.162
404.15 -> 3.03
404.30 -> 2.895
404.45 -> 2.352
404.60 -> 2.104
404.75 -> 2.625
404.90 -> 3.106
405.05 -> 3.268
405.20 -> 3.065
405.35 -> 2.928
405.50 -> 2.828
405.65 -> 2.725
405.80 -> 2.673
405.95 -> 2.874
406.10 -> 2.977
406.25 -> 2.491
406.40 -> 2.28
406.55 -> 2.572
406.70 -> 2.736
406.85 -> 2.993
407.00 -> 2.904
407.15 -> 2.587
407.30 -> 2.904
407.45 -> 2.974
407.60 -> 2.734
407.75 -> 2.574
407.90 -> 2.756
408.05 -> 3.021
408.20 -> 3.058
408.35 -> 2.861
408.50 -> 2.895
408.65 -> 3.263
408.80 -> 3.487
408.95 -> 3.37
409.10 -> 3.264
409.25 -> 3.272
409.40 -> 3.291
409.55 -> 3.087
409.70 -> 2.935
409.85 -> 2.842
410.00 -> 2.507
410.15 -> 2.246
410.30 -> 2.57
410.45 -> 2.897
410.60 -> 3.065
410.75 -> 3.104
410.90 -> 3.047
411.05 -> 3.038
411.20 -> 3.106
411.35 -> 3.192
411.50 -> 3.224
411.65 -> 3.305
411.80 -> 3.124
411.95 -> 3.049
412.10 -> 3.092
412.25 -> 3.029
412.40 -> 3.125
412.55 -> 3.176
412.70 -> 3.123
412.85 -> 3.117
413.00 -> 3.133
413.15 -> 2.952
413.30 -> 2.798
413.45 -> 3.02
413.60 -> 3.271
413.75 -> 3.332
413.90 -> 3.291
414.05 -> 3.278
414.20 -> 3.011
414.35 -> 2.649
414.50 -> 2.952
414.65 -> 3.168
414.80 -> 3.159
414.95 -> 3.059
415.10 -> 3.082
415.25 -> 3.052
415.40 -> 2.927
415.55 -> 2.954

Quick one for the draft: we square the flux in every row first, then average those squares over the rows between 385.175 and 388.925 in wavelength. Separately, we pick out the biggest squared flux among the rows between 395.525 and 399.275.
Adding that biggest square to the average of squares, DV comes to 11.6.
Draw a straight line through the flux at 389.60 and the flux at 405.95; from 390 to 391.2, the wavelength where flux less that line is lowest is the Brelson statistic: 390.50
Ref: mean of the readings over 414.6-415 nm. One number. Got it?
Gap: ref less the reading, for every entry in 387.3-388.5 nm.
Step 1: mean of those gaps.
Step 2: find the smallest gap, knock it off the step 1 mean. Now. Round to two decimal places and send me 0.27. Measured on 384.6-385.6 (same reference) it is 0.13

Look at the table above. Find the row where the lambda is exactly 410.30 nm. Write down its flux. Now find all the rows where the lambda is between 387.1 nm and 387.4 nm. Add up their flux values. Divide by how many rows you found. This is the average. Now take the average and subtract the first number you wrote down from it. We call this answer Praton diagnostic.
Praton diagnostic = -1.0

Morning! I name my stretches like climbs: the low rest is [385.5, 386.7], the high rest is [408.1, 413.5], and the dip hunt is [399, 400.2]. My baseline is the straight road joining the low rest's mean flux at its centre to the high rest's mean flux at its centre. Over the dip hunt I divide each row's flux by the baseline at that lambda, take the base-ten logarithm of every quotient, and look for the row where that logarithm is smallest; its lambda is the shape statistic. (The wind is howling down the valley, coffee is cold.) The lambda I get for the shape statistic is 399.80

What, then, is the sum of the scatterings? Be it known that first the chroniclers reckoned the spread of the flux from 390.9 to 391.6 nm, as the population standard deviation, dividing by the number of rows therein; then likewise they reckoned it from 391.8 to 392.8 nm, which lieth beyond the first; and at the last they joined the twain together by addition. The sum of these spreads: 0.25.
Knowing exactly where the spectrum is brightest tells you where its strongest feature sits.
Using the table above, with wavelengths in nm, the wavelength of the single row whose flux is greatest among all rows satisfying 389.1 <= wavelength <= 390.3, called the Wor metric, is 389.30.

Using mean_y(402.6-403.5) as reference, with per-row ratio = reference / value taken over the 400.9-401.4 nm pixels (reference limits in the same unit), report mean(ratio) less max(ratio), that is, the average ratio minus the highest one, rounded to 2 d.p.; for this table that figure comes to 0.00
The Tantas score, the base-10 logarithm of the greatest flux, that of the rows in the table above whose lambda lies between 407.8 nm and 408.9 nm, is 0.54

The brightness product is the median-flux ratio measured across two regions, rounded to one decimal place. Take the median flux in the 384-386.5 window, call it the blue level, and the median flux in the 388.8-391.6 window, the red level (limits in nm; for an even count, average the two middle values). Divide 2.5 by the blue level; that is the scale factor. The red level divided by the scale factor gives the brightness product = 1.7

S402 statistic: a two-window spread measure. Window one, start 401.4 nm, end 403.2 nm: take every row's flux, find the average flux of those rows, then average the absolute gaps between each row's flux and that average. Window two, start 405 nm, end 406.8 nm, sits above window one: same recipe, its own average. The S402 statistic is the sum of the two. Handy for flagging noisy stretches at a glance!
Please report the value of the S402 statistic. 0.30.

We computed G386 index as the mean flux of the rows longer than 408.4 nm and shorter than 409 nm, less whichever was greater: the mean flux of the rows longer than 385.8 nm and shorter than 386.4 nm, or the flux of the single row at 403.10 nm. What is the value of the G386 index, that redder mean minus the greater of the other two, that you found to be 0.6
